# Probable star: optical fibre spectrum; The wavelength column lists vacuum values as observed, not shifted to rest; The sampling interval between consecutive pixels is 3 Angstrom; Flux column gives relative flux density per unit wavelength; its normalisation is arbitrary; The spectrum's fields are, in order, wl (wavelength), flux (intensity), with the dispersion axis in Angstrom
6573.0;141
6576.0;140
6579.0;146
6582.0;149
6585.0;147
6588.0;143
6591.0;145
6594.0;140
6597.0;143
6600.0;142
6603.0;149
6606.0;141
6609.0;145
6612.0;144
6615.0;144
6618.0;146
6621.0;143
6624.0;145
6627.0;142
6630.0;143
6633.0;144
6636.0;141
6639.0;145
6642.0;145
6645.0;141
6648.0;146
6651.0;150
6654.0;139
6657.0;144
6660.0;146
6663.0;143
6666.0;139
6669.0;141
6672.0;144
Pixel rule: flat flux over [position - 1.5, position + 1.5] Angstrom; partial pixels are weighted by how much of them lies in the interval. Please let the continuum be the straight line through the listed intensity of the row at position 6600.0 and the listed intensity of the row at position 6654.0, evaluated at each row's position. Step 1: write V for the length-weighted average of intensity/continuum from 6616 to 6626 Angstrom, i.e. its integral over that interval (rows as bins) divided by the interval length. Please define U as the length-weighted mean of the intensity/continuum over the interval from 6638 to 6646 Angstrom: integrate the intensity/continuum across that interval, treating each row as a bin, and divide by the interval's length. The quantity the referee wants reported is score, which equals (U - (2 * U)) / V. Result -1.00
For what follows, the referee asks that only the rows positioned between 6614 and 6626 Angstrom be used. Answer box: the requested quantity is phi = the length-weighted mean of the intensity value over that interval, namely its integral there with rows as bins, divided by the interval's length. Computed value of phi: 144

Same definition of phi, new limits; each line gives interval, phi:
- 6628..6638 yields 143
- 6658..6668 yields 143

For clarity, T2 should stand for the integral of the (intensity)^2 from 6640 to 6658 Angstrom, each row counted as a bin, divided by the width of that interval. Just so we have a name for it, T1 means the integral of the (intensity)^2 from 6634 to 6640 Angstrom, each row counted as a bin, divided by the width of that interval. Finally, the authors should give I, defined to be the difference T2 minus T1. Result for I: 376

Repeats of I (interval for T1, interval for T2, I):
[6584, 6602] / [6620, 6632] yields -32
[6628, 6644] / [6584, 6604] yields 144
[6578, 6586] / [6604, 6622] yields -1000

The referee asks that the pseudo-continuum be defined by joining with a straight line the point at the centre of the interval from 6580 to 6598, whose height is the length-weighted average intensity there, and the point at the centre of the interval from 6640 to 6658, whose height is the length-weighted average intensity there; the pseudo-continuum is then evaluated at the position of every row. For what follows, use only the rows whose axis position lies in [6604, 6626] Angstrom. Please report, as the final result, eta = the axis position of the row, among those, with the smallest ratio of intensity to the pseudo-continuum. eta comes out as 6606.0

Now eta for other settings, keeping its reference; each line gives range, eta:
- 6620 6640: 6636.0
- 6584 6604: 6594.0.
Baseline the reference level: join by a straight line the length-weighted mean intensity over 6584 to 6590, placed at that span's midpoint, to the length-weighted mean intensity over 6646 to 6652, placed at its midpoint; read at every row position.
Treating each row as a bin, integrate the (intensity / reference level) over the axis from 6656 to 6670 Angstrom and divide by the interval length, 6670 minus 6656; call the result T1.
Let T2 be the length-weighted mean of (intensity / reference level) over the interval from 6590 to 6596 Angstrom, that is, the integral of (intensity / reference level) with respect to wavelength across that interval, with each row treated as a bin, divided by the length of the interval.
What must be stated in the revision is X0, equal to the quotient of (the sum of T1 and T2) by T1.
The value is 2.02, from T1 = 0.965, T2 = 0.981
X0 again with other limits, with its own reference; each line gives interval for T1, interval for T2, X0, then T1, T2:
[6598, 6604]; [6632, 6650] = 1.98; 0.997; 0.979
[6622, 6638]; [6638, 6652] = 2.01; 0.976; 0.987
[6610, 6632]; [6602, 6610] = 2.01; 0.984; 0.994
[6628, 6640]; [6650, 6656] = 2.00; 0.976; 0.977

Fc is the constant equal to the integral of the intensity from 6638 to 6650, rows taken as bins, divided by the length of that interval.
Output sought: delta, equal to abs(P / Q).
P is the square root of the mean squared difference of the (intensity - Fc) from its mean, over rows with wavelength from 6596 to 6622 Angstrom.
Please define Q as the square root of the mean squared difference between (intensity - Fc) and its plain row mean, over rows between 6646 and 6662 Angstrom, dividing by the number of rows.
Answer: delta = 0.62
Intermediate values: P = 2.2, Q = 3.58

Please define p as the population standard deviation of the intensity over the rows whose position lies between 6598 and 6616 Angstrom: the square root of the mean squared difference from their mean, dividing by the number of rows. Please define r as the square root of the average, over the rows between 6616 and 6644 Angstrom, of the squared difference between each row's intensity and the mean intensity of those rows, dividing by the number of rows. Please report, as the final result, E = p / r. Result 1.6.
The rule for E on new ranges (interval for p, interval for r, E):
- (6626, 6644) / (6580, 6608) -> 0.5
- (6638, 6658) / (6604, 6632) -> 2.2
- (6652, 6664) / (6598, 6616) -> 1.0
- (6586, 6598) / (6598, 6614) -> 0.6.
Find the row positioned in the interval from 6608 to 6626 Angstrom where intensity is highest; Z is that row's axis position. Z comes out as 6618.0 Angstrom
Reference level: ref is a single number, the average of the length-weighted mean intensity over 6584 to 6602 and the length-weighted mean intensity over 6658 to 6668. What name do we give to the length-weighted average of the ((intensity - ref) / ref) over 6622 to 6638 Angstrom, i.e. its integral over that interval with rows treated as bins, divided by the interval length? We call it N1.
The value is 0.000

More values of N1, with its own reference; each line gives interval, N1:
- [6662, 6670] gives -0.015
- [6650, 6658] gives 0.007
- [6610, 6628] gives 0.007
